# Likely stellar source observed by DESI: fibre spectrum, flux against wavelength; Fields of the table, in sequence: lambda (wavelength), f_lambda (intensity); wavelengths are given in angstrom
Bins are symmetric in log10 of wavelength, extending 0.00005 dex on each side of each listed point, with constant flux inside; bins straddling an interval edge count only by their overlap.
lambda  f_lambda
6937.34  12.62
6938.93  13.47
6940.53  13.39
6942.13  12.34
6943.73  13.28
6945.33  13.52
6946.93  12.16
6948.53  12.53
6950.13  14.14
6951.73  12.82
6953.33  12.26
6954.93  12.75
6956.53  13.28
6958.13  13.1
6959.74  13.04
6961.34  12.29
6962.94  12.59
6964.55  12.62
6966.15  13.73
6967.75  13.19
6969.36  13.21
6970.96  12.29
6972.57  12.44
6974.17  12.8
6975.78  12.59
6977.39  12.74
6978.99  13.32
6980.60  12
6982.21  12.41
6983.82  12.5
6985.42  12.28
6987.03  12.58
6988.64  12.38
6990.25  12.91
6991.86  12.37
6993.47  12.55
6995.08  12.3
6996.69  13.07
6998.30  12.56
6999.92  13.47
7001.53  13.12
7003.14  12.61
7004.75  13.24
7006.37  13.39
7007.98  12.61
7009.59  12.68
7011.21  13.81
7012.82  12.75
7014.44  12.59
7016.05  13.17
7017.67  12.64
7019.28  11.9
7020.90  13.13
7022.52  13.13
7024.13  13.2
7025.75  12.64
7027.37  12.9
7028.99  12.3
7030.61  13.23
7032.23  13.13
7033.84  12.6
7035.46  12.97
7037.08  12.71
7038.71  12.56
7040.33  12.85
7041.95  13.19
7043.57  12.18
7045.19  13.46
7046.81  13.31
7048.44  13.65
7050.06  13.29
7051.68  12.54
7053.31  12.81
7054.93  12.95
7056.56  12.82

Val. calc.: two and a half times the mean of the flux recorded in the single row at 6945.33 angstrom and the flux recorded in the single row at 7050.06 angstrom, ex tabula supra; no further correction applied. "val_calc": 33.5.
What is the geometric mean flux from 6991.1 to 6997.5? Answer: 12.6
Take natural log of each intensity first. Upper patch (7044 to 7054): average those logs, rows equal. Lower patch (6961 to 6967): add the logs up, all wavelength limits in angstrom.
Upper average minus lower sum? -7.6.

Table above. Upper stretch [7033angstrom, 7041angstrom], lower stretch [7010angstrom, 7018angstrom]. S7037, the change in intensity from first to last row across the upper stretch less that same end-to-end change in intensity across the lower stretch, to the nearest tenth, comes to 1.4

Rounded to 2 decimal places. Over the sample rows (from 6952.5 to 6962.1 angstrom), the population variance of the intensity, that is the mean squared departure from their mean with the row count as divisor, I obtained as 0.16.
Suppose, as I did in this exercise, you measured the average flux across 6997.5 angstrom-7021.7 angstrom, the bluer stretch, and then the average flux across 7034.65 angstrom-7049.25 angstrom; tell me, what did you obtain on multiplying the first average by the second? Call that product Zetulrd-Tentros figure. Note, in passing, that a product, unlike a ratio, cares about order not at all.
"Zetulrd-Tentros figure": 168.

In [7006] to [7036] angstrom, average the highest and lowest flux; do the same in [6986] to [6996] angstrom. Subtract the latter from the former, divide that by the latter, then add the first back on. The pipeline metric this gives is 12.87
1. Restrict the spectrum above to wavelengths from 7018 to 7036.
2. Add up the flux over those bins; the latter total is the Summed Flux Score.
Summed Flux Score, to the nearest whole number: 141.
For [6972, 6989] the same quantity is 138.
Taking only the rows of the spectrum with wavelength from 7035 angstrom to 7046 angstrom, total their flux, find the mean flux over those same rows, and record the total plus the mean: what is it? 103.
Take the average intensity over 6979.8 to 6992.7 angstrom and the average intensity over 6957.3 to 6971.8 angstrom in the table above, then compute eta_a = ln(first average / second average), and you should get -0.037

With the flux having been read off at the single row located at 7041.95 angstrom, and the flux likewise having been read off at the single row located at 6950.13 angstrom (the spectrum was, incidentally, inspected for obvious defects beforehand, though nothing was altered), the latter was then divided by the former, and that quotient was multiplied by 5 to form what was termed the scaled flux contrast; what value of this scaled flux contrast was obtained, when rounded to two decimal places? 5.36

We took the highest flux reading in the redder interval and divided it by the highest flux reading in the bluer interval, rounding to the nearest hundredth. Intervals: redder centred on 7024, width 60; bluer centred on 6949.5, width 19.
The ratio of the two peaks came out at 0.98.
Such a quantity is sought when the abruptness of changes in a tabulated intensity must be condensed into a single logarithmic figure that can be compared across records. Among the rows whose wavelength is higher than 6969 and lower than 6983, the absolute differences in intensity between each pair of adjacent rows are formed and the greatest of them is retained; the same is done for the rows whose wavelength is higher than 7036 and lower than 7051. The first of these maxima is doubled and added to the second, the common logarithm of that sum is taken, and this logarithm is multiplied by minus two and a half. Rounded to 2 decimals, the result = -1.48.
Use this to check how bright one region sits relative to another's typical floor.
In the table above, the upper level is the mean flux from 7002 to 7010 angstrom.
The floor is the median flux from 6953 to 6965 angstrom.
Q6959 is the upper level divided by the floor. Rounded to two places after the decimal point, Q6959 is 1.02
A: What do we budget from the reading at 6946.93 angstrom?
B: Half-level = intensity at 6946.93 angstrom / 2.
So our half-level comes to 6.08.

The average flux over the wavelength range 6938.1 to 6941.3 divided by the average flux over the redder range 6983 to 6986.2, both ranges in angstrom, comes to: 1.08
